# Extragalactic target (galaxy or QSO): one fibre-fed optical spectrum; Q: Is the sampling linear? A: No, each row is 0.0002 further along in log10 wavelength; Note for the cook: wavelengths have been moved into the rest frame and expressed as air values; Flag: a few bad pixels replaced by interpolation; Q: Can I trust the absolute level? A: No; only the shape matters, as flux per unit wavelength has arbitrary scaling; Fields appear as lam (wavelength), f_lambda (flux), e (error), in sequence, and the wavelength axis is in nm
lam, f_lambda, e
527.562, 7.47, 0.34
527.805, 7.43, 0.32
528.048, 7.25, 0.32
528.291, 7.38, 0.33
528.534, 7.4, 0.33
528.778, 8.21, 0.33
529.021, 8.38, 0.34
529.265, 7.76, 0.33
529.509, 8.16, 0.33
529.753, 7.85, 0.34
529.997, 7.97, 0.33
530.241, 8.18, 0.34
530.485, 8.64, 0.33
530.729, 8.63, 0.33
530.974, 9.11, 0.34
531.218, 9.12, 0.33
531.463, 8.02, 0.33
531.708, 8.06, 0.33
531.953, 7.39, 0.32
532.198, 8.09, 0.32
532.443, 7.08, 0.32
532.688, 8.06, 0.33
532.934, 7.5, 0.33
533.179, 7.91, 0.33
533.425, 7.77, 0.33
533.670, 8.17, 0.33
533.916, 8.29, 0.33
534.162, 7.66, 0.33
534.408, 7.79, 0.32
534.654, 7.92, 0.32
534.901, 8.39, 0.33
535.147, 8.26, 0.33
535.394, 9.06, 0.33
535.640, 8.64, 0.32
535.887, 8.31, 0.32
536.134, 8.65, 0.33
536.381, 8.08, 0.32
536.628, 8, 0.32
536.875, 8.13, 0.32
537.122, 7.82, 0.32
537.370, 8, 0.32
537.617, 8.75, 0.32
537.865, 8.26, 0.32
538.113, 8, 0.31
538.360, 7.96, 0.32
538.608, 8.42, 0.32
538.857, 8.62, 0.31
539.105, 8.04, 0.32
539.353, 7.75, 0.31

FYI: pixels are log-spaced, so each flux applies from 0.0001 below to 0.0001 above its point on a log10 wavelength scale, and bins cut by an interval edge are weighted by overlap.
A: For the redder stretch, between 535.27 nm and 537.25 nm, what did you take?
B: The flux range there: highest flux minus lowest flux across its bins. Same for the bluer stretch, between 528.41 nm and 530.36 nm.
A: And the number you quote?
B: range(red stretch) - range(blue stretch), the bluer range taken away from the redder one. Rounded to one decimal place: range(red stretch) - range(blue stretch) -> 0.3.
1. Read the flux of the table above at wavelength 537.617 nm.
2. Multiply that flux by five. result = 44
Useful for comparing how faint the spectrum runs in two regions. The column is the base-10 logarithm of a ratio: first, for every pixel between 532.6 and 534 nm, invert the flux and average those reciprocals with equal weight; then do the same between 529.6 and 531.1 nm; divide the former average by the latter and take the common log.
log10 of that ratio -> 0.023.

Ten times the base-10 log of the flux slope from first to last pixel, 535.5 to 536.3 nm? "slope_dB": -17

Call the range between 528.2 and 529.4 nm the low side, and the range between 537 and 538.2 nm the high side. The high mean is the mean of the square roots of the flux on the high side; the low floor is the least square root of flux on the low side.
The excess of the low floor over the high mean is -0.14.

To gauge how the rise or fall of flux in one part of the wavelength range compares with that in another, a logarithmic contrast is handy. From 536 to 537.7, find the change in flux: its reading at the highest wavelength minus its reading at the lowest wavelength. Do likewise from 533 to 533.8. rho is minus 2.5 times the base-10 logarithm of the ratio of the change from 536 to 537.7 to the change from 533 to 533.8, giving 1.04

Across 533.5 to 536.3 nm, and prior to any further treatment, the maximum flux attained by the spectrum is 9.06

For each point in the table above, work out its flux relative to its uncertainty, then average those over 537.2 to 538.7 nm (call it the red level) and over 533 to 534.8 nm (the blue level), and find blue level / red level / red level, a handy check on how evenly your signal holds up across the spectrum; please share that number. 0.0363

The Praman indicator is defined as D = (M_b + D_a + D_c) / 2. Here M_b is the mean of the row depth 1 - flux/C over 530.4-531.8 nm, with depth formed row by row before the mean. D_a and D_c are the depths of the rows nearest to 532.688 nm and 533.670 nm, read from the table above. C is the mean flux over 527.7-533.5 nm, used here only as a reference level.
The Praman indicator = -0.057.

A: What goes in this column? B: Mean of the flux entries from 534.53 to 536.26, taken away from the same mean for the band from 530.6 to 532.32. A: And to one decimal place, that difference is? -0.1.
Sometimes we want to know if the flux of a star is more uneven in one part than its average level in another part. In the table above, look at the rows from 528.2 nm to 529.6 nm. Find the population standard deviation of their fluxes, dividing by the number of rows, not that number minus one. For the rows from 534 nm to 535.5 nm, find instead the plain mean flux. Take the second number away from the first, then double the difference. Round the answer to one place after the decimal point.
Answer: -15.6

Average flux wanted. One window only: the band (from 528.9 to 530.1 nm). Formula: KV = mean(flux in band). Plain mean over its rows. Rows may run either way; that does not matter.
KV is 8.02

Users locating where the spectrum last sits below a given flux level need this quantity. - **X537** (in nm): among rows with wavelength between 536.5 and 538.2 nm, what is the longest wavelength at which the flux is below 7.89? 537.122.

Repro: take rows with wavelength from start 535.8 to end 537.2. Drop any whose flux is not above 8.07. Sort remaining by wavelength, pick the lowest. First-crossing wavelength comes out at 535.887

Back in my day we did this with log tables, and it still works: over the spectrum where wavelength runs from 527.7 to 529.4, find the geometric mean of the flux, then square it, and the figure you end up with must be 59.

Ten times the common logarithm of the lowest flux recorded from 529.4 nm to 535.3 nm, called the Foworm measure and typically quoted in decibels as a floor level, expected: 8.50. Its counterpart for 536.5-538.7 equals 8.93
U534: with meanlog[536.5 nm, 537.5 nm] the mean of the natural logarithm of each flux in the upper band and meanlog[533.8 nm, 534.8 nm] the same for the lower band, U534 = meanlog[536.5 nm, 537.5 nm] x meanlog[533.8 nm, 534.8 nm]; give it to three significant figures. 4.30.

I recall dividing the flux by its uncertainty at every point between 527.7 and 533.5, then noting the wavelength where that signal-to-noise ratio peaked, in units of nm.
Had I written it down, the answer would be 531.218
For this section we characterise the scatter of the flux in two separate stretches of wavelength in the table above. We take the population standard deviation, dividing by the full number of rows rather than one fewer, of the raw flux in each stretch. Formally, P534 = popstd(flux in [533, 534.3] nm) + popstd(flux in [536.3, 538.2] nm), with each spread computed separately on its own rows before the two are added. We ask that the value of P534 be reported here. 0.50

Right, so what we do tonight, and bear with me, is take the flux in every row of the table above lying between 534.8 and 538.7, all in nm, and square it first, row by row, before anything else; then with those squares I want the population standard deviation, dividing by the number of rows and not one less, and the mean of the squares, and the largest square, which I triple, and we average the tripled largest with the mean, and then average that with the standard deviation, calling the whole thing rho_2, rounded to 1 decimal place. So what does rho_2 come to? 81.6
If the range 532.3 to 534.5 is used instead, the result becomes 69.5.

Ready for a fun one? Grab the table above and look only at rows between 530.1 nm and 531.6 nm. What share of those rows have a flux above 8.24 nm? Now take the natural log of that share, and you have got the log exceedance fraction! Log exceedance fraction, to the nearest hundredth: -0.41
